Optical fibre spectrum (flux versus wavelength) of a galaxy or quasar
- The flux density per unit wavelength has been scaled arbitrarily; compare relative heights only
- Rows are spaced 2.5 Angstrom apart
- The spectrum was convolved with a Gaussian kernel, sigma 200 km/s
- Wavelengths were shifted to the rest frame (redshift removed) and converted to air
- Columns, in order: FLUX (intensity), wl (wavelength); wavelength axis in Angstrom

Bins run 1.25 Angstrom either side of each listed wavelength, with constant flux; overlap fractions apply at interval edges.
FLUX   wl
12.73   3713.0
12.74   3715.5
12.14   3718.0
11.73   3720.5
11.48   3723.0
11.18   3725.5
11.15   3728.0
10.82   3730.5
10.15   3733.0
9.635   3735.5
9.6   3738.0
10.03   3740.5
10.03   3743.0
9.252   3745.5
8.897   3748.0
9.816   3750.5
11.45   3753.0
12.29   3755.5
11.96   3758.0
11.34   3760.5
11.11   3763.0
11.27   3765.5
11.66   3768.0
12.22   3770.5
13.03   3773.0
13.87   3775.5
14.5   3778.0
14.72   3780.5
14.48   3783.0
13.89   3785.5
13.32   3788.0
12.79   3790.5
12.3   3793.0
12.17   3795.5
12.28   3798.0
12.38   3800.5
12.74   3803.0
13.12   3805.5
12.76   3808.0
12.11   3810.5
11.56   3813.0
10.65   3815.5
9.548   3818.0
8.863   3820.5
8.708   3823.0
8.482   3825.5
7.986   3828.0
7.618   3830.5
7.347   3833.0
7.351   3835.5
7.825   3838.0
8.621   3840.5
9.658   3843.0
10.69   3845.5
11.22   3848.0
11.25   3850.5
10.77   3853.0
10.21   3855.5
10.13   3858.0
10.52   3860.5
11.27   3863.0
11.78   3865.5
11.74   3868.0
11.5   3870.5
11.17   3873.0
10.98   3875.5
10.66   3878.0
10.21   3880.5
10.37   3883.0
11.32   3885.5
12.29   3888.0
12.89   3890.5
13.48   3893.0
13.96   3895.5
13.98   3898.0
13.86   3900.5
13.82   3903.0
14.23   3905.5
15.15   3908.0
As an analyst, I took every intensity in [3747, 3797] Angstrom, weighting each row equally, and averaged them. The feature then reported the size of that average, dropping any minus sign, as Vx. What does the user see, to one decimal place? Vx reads 12.4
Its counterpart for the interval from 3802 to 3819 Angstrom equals 11.8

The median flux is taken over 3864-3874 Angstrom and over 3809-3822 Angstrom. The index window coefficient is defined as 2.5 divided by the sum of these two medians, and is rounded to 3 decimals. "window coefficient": 0.112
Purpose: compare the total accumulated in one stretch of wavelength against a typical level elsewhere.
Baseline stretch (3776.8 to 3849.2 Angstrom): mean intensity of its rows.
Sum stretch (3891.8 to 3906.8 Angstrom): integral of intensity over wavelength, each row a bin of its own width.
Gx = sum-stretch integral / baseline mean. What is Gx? 19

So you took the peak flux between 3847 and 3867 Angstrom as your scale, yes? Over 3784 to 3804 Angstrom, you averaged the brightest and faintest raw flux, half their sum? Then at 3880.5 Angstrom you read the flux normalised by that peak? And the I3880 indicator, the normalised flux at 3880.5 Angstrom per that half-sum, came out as 0.067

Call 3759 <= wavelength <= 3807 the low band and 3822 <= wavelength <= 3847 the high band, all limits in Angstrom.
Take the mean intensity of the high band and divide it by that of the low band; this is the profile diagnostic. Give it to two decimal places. 0.66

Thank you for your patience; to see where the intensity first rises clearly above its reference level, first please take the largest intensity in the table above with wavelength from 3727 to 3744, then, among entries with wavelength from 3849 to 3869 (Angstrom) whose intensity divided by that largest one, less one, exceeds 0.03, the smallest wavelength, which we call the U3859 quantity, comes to 3865.5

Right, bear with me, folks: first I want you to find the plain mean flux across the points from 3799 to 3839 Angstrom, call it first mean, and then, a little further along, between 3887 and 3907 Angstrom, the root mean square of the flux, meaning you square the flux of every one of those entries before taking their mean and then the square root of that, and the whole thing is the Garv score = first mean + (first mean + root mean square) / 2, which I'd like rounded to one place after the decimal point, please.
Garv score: 21.7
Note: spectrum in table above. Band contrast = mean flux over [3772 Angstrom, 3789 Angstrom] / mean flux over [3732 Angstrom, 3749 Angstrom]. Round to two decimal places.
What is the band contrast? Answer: 1.45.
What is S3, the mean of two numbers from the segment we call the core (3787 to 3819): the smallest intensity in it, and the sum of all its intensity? 84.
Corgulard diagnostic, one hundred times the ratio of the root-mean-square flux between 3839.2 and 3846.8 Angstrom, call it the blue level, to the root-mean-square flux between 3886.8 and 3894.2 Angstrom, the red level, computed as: 75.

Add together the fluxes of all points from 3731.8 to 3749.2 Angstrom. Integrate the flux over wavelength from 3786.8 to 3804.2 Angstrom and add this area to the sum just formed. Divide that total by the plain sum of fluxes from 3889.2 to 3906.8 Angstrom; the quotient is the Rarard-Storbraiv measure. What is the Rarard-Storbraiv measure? 3.0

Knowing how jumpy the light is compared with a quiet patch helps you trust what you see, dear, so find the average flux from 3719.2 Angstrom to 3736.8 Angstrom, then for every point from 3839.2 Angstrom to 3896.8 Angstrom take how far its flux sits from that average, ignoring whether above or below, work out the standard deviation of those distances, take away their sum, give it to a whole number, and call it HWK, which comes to -20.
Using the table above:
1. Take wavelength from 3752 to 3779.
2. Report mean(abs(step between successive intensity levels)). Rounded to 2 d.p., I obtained 0.54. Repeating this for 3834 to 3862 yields 0.54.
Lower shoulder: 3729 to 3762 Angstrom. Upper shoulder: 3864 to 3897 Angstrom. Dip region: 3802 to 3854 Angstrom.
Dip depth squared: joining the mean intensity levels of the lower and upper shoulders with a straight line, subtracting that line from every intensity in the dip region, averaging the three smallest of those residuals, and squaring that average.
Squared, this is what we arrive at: 15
